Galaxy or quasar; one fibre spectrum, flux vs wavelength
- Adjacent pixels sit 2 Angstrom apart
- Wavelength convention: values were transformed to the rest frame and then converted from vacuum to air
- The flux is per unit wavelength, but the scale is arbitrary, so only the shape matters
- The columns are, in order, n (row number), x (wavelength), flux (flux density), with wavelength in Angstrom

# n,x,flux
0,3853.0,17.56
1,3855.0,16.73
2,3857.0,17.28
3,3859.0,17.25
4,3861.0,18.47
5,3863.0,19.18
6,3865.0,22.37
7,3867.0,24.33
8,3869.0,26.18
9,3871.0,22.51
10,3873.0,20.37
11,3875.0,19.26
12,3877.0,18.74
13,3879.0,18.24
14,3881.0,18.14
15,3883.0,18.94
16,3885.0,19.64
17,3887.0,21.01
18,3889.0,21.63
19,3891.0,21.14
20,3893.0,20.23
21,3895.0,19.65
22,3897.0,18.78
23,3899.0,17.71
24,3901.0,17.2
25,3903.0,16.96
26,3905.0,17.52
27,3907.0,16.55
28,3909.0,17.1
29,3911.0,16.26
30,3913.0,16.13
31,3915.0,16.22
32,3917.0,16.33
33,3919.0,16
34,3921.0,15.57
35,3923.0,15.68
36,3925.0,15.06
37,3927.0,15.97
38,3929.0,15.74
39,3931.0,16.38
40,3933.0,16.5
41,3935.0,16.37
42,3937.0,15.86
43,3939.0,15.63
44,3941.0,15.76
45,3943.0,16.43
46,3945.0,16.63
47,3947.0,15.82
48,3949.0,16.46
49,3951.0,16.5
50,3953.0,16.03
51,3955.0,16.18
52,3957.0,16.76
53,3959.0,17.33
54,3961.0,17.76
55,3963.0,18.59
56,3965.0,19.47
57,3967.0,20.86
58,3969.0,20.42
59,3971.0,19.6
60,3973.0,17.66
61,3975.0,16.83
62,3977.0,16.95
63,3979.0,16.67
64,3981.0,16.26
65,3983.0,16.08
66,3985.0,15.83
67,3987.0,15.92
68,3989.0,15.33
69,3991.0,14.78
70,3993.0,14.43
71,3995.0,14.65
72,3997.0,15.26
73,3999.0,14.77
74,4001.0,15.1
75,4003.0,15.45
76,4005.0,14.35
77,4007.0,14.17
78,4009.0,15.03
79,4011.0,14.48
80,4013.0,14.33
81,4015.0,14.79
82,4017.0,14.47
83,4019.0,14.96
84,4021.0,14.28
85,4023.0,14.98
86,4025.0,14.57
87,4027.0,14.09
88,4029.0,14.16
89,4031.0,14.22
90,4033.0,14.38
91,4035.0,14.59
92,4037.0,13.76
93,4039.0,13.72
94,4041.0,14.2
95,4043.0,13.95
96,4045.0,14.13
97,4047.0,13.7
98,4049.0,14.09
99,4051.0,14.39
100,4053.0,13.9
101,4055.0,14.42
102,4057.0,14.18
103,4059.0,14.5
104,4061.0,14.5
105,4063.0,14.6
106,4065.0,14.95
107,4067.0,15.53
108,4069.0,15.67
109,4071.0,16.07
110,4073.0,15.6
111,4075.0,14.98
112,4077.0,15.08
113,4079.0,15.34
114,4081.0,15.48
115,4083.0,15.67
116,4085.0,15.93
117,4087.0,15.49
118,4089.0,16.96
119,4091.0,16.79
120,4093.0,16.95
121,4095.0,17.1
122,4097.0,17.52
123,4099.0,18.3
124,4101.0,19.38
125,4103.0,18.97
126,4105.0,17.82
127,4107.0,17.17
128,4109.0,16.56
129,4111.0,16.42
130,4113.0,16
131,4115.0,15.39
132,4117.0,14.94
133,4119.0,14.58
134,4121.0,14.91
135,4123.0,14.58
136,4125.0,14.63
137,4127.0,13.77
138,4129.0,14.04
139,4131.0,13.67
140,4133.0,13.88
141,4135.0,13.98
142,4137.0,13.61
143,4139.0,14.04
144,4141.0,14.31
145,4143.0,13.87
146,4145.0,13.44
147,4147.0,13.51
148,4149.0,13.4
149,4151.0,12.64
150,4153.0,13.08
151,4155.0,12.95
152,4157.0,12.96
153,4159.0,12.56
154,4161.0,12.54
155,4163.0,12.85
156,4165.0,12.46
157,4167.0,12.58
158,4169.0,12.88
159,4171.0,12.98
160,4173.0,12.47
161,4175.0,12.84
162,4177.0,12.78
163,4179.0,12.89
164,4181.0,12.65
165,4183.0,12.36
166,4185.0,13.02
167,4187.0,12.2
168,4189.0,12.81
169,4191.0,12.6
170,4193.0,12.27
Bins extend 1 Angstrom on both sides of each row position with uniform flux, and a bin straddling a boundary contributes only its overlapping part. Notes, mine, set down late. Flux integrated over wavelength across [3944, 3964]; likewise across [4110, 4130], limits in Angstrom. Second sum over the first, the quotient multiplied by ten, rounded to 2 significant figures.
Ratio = 8.9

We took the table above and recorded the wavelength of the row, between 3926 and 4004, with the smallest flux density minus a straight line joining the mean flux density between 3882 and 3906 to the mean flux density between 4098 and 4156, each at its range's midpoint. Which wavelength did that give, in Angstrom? 3993.0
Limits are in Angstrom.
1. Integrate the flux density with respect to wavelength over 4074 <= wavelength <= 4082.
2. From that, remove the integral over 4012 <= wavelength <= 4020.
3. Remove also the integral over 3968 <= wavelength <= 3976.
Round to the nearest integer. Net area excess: -144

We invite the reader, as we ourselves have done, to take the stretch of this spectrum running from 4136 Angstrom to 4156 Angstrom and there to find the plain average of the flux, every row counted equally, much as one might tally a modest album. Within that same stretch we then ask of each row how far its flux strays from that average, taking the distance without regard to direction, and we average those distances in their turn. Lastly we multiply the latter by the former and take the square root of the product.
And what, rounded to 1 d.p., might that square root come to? 2.3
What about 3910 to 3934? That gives 2.3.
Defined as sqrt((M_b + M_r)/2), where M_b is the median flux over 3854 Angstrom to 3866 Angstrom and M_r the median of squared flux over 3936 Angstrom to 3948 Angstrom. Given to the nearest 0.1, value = 11.6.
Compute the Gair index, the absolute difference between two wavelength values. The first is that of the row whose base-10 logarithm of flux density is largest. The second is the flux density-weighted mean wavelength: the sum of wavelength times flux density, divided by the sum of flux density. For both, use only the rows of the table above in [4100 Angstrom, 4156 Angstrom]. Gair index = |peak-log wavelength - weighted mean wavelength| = 25.3 Angstrom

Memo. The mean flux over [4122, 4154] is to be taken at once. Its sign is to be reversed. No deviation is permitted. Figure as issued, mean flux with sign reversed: -13.8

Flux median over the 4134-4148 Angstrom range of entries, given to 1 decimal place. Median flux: 13.9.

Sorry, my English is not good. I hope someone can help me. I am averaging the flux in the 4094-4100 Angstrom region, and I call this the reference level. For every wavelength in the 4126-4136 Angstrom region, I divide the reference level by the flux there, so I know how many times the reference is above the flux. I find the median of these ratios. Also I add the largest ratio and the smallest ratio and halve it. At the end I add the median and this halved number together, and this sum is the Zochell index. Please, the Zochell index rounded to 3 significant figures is 2.54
